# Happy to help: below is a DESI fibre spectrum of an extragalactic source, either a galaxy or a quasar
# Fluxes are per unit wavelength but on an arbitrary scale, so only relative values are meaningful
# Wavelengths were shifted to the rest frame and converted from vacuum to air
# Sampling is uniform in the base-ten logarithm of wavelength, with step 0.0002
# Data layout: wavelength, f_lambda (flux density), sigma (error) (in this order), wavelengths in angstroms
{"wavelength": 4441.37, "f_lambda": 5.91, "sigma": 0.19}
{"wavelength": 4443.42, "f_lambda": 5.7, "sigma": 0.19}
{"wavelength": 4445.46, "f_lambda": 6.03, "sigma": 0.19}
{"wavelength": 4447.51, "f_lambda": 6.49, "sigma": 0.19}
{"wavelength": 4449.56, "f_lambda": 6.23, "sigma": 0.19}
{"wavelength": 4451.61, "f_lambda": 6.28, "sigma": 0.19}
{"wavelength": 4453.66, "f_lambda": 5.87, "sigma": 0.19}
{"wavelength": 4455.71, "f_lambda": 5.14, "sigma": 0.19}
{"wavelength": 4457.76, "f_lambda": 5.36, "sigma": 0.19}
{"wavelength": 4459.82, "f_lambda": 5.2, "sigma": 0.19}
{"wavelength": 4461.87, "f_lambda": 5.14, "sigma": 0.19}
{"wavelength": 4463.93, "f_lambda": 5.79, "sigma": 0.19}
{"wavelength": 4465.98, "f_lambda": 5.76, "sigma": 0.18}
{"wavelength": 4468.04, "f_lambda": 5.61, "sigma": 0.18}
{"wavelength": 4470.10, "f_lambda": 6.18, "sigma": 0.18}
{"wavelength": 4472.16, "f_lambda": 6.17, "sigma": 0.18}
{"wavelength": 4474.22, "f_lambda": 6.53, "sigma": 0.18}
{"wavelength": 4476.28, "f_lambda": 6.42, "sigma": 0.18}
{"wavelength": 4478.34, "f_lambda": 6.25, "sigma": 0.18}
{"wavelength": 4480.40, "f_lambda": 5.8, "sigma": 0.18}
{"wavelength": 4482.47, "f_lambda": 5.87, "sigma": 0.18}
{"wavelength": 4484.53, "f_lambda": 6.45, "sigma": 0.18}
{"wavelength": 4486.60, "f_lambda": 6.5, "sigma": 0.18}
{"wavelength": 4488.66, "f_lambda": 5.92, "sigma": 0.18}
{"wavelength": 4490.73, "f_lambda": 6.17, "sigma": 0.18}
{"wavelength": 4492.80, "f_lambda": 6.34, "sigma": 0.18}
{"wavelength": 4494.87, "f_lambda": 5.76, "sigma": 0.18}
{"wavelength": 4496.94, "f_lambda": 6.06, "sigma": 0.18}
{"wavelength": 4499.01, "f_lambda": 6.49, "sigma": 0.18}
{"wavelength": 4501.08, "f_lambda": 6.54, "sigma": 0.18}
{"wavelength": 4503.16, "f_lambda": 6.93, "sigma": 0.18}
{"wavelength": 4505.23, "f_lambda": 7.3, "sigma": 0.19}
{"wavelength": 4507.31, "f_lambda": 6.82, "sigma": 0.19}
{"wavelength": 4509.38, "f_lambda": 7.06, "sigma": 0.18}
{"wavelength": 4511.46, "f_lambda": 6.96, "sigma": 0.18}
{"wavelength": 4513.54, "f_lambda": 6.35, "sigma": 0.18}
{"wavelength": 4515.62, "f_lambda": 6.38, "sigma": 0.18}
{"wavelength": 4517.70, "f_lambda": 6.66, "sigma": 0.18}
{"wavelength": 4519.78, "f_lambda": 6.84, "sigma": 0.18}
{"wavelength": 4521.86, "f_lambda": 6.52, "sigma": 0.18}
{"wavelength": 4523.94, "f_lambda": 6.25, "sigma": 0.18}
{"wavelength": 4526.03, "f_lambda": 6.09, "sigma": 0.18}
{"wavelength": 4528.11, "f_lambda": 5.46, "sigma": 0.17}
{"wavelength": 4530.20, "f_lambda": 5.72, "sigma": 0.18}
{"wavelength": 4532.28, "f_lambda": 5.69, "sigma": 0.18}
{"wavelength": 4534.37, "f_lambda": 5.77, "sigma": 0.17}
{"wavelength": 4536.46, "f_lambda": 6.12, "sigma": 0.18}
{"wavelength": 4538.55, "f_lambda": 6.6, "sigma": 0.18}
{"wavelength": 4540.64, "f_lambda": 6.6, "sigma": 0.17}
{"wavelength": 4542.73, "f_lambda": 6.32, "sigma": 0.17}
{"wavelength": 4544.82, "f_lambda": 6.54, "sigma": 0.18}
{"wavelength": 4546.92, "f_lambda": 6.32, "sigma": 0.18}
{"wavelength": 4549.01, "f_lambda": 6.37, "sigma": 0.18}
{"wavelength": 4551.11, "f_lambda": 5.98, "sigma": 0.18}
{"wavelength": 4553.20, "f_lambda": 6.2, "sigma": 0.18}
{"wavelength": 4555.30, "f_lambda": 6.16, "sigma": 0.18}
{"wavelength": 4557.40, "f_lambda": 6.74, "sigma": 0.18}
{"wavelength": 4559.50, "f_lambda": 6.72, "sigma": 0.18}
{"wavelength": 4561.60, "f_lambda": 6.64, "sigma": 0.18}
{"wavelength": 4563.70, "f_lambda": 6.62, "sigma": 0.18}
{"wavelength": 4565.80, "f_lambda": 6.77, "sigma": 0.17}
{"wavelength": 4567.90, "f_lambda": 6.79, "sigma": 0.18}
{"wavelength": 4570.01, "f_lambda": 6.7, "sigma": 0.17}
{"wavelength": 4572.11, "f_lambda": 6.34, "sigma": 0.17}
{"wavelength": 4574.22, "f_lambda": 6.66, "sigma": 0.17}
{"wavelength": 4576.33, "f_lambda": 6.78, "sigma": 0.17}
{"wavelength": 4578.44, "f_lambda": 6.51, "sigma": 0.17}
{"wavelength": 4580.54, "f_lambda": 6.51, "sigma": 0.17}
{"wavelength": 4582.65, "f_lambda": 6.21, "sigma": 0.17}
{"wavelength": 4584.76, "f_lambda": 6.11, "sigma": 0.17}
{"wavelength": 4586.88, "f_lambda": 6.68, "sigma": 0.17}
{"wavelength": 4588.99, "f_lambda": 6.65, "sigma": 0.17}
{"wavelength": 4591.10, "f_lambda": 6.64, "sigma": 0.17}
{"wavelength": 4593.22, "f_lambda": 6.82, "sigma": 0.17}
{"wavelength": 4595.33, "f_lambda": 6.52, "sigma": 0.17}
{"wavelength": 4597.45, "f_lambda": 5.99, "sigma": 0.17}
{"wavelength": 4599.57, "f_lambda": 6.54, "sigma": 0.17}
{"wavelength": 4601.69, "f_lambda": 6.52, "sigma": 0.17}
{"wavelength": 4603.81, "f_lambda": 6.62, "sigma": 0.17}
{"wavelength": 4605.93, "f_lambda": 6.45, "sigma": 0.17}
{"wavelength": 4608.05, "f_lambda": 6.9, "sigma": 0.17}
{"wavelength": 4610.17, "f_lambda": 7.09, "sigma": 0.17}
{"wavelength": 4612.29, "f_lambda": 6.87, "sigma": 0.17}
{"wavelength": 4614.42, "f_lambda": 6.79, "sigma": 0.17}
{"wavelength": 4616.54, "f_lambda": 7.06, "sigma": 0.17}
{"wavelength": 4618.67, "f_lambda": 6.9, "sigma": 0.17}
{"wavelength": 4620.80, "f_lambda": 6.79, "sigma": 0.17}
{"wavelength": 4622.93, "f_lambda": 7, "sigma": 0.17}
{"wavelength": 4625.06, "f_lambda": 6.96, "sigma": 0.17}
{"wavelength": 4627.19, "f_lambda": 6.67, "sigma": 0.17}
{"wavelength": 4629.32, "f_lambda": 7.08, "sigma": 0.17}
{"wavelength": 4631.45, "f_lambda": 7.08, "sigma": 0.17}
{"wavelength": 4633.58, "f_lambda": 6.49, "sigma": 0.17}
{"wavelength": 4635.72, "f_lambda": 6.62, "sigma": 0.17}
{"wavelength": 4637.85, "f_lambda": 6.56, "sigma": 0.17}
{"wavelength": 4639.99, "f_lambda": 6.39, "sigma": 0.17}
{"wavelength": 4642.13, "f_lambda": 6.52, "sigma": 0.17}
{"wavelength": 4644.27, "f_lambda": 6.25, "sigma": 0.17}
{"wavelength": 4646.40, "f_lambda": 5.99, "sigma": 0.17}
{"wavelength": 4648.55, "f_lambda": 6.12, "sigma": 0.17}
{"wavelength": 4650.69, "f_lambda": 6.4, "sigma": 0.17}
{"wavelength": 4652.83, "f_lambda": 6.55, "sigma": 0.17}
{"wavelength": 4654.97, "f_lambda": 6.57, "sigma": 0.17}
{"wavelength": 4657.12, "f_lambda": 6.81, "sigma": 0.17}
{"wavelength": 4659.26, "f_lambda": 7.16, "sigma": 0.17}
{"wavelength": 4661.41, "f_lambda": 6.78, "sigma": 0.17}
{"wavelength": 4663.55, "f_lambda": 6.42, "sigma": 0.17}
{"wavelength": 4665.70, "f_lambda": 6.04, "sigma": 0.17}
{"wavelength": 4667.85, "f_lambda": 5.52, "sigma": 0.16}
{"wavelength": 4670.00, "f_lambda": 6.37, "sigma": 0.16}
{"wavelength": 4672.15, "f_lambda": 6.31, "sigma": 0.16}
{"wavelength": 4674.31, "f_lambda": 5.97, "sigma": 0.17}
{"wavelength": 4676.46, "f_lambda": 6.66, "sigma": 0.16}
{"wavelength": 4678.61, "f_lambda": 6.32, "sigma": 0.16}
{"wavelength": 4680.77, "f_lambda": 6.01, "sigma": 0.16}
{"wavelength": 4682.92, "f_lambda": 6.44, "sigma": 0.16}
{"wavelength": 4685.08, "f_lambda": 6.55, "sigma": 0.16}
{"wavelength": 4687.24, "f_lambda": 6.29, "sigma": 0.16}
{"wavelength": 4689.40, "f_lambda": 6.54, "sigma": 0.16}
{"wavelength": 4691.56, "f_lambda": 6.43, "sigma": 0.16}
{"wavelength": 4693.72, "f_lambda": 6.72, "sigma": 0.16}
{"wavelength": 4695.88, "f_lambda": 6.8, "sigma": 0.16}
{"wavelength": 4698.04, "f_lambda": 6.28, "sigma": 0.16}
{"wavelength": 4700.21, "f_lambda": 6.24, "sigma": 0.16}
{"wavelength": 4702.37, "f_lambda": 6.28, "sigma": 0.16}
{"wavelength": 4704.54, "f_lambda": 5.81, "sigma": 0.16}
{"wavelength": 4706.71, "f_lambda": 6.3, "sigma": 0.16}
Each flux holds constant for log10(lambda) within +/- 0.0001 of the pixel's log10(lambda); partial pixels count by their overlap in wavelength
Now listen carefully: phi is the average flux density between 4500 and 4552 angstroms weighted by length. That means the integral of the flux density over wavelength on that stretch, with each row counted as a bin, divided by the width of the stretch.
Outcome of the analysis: 6.4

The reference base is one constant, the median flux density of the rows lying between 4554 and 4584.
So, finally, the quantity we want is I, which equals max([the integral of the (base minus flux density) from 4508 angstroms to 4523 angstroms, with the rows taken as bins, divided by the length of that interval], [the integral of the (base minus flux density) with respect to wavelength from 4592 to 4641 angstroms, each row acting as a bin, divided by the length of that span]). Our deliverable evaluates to -0.03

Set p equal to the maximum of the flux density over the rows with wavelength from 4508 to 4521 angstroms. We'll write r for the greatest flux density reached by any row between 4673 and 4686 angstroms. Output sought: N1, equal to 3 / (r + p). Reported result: 0.219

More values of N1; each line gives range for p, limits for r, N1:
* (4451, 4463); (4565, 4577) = 0.230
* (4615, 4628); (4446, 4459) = 0.221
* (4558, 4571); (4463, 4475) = 0.225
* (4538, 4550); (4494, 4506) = 0.216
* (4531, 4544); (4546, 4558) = 0.225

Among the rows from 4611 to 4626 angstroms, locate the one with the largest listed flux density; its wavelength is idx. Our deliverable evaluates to 4616.54 angstroms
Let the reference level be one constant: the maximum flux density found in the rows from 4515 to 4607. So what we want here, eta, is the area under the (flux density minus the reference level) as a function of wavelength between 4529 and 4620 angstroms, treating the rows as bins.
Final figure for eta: -31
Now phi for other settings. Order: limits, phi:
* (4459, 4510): 6.2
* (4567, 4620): 6.6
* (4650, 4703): 6.4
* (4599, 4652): 6.7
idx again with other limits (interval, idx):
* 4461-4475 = 4474.22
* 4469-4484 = 4474.22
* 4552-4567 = 4565.80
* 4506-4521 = 4509.38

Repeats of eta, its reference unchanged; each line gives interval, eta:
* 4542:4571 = -10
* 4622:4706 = -32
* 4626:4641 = -2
